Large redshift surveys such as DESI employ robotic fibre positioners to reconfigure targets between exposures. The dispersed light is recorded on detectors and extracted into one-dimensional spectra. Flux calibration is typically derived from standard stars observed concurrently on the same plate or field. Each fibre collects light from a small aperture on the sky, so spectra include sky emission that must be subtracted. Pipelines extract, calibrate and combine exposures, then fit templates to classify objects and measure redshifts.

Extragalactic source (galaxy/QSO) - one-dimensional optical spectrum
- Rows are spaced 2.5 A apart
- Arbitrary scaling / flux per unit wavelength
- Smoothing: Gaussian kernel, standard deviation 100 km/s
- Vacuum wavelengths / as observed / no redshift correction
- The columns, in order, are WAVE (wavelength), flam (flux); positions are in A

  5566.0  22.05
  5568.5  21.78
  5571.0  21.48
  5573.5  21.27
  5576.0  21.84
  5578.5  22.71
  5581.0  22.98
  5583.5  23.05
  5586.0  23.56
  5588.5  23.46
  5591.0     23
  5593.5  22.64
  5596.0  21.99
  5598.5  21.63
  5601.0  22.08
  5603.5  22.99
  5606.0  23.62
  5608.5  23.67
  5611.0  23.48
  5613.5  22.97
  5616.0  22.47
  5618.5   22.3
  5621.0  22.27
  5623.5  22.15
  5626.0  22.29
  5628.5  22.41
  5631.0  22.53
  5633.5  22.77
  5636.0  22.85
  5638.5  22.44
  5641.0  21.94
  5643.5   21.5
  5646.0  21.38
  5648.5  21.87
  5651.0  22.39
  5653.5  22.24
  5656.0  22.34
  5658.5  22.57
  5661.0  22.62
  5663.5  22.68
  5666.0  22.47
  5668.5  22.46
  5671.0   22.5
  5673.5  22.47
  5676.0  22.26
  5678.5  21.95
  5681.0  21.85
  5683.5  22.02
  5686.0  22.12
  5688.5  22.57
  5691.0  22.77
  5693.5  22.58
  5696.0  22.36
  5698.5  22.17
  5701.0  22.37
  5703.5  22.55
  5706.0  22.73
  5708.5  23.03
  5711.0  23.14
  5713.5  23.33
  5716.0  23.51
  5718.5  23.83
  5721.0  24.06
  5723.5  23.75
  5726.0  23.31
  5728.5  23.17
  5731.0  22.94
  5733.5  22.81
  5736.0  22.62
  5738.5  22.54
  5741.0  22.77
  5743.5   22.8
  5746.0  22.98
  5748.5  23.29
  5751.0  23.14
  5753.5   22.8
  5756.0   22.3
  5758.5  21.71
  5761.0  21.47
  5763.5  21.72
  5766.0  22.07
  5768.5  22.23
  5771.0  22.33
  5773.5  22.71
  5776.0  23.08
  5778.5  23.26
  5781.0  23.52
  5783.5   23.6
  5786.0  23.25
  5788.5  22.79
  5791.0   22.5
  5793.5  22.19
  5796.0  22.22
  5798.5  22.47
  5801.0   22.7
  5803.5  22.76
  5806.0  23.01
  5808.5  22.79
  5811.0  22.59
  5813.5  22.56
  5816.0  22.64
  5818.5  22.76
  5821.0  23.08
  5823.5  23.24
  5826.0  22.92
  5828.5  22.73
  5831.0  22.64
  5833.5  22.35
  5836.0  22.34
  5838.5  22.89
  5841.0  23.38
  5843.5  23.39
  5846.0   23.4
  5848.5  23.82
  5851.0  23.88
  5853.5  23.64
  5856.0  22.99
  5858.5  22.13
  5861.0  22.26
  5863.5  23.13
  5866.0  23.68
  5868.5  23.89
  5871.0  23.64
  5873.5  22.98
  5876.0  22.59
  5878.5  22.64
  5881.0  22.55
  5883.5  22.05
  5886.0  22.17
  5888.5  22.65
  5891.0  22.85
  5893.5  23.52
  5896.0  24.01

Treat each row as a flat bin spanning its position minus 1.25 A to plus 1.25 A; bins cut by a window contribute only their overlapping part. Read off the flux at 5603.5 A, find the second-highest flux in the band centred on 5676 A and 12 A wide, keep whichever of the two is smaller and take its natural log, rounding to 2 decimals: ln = 3.11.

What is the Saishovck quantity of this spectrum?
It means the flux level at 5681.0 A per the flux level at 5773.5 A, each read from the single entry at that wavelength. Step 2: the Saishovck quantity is 0.962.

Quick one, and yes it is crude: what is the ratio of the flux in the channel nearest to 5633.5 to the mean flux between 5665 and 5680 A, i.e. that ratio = 1.02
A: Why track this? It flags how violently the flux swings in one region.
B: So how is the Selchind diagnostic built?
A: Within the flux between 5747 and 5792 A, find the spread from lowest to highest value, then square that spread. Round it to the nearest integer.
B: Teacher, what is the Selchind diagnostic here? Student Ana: 5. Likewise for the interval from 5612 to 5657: 3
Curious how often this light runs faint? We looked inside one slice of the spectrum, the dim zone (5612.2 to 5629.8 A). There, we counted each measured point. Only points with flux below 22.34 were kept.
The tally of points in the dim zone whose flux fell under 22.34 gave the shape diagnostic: 4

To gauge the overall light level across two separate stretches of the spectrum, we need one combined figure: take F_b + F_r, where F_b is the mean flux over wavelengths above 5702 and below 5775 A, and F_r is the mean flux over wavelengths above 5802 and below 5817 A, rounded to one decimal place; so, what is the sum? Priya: 45.5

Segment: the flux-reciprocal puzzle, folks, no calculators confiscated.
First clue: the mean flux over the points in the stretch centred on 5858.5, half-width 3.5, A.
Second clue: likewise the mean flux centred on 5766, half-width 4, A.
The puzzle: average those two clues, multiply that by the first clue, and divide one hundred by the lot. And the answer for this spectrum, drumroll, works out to 0.200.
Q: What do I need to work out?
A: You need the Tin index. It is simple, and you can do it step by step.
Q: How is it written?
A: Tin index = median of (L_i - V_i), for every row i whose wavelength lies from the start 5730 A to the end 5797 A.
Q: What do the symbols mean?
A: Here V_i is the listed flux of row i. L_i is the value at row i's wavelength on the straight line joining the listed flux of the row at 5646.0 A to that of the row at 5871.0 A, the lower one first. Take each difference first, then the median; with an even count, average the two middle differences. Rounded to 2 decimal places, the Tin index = -0.34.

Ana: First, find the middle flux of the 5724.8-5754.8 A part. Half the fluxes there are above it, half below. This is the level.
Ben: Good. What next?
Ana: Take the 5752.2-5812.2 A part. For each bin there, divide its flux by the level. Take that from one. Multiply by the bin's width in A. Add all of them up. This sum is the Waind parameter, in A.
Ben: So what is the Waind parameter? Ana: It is 0.8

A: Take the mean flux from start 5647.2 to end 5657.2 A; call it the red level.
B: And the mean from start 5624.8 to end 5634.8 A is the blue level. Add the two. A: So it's 44.7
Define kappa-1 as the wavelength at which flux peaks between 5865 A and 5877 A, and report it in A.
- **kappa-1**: 5868.5 A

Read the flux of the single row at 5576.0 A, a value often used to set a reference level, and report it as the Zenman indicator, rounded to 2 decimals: 21.84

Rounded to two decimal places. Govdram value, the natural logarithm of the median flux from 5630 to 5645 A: 3.11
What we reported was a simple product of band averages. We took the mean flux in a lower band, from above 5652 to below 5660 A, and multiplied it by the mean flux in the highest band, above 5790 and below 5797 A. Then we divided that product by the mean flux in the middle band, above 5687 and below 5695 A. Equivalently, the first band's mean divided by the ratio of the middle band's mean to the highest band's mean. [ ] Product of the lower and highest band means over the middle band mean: 22.1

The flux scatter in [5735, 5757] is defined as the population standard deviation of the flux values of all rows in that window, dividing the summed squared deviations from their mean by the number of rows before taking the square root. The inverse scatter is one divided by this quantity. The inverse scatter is 3.49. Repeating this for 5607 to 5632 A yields 1.97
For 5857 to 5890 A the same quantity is 1.67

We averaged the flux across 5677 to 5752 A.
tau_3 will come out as 22.8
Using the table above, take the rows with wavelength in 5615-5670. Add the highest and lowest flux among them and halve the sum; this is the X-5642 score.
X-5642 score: 22.1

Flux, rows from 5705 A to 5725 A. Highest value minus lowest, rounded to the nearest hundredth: 1.33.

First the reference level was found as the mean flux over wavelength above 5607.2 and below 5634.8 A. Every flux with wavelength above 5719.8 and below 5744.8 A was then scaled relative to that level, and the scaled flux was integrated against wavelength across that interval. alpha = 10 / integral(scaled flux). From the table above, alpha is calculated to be 0.39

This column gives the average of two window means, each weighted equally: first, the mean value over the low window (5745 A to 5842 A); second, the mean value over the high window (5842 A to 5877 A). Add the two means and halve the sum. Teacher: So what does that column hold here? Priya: 23.0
